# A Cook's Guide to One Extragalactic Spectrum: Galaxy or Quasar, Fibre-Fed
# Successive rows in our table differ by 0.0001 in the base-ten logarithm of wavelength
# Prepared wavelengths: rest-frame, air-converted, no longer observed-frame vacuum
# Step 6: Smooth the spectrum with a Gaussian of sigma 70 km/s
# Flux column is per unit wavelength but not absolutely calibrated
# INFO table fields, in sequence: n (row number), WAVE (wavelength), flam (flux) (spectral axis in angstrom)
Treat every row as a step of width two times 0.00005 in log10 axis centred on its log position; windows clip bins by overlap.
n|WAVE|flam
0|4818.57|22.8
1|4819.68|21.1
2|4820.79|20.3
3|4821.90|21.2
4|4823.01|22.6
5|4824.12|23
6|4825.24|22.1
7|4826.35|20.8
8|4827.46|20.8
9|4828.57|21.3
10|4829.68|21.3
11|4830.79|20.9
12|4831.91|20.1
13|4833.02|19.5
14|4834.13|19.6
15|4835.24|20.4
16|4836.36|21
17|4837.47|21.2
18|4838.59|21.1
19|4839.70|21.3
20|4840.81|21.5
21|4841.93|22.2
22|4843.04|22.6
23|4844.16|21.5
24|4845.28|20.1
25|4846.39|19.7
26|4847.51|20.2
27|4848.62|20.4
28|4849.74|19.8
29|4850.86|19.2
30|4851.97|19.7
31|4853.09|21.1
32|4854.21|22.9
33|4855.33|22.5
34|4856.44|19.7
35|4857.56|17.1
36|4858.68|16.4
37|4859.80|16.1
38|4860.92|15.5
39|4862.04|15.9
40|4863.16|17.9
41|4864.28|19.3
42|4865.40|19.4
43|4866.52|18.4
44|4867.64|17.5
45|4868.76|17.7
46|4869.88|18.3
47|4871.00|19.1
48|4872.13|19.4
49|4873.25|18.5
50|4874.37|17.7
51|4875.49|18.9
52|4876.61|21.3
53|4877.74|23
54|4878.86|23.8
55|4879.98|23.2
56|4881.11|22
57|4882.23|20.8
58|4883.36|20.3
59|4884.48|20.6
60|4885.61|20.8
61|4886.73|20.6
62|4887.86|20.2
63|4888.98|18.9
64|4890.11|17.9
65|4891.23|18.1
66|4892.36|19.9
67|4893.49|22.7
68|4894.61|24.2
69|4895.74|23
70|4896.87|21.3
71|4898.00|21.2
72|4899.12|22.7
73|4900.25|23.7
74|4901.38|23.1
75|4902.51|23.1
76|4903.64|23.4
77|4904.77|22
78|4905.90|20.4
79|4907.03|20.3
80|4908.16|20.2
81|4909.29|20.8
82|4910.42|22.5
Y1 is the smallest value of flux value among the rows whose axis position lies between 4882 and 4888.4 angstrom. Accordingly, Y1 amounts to 20.2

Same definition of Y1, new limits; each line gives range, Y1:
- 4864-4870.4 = 17.5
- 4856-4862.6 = 15.5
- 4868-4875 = 17.7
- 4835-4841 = 20.4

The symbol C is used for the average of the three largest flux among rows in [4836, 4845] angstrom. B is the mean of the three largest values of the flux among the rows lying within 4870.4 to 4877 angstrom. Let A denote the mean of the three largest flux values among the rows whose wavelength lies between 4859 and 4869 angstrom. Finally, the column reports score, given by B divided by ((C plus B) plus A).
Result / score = 0.326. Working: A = 19.0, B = 19.9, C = 22.1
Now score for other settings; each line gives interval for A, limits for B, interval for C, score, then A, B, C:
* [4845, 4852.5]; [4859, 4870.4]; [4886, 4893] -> 0.320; 20.2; 19.0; 20.2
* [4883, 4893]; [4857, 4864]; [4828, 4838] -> 0.290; 20.7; 17.1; 21.3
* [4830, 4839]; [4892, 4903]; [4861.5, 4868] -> 0.371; 21.1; 23.7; 19.0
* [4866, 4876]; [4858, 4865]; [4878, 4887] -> 0.298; 19.1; 17.9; 23.0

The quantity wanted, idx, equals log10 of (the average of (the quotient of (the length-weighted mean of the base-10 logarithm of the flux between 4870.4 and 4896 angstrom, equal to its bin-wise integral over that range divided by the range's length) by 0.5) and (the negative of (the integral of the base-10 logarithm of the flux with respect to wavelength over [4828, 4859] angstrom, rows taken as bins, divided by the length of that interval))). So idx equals -0.183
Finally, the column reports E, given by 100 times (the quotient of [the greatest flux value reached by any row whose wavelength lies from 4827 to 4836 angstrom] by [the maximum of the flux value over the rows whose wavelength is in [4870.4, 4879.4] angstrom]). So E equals 89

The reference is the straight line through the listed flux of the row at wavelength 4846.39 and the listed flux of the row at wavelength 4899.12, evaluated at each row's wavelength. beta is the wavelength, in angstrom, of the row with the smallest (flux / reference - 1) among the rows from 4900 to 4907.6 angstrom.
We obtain 4907.03 angstrom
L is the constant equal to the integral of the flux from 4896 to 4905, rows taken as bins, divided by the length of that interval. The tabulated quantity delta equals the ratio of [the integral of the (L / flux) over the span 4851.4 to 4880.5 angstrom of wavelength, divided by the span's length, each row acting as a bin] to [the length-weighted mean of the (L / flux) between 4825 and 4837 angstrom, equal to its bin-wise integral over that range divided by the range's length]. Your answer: 1.09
